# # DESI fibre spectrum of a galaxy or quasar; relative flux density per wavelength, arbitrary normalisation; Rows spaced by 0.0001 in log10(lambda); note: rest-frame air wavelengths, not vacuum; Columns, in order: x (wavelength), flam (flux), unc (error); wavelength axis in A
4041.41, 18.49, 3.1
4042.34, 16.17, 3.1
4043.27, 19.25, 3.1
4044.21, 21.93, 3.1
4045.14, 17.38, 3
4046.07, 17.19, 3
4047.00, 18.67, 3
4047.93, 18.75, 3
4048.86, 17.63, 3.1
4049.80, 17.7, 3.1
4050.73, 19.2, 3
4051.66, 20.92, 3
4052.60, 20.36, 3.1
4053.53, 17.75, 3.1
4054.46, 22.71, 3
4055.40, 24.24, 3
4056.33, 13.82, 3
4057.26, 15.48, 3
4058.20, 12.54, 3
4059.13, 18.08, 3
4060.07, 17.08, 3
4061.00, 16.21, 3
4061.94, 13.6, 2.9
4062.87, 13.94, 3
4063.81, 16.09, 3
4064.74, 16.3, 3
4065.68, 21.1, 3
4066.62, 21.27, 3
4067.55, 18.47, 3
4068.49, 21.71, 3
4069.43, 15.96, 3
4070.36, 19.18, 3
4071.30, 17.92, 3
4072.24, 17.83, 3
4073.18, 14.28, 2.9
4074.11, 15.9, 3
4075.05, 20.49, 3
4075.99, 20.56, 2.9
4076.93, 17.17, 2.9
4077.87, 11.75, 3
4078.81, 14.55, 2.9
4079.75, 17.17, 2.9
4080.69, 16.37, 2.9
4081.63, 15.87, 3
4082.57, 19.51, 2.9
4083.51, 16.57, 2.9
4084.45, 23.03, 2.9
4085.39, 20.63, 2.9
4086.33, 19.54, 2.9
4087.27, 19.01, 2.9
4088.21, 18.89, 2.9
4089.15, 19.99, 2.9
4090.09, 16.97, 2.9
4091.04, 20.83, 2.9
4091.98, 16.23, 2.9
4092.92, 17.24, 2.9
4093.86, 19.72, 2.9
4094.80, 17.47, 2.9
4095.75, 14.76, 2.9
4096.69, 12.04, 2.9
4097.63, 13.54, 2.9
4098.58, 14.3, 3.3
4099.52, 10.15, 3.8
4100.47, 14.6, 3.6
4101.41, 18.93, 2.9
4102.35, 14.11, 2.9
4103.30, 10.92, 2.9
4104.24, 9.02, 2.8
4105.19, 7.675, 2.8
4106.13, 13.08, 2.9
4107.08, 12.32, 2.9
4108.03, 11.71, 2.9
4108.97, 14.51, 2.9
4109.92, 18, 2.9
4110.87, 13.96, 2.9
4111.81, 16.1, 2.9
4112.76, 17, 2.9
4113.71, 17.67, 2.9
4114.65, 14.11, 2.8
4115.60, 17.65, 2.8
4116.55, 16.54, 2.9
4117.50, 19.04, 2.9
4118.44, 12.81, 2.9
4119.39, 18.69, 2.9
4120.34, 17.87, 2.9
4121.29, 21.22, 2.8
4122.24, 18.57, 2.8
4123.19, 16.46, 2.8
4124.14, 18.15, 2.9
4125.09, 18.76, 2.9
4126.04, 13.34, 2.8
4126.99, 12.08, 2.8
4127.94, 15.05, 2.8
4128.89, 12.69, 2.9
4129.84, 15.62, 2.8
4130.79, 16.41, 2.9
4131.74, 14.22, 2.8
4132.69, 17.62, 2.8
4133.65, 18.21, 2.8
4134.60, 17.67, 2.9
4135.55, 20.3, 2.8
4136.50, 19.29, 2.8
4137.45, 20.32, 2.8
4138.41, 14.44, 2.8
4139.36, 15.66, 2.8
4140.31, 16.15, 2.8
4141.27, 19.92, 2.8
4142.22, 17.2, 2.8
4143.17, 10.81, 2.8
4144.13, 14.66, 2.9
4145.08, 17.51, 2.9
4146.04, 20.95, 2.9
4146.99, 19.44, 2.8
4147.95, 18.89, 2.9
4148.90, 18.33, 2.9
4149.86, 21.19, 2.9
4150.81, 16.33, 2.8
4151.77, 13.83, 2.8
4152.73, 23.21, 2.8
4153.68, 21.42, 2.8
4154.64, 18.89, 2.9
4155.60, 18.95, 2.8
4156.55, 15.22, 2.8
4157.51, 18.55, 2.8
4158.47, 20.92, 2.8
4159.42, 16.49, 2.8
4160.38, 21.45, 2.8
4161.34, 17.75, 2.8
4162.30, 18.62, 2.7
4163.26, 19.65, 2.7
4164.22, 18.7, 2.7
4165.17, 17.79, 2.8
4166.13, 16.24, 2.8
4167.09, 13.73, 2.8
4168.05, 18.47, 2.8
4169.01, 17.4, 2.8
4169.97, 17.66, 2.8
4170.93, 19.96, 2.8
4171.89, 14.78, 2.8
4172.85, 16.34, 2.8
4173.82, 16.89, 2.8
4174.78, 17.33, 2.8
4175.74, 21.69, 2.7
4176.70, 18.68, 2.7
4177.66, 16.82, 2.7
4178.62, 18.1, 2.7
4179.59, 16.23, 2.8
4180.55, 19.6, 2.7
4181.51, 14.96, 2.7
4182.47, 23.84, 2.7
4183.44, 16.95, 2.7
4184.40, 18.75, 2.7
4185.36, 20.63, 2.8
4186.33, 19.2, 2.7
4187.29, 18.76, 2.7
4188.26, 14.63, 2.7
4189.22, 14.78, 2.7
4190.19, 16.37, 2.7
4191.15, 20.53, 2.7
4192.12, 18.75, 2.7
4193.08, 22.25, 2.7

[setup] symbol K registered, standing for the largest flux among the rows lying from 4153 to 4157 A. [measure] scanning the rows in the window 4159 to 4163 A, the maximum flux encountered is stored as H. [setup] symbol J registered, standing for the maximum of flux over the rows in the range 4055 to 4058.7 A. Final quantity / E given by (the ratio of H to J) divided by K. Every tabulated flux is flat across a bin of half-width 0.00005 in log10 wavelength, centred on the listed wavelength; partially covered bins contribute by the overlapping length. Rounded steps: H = 21.45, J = 24.24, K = 21.42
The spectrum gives 0.041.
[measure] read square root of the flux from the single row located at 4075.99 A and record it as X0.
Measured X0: 4.53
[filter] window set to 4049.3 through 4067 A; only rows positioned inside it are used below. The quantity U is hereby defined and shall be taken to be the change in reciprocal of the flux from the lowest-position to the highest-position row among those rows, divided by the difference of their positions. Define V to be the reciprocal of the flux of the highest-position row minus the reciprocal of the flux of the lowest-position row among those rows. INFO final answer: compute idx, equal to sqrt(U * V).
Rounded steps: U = -0.0006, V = -0.009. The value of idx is 0.0023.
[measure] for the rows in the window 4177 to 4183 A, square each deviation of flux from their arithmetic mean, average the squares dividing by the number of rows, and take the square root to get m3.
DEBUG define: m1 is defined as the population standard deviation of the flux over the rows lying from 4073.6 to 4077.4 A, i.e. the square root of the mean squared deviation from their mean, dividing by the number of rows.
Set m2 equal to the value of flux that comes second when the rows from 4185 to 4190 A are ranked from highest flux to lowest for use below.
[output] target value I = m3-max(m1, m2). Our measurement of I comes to -16.3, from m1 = 2.05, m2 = 19.2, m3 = 2.9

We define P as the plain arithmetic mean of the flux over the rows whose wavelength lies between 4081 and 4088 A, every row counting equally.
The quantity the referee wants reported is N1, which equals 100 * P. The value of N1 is 1917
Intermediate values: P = 19.2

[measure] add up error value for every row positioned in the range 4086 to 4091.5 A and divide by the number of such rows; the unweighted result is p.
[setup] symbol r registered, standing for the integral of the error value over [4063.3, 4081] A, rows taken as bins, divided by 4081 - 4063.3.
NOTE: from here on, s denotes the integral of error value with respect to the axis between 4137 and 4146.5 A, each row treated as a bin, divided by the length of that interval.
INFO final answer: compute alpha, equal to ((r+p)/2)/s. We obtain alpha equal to 1.04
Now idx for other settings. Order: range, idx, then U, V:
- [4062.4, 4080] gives 0.0033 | -0.0008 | -0.013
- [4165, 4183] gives 0.0034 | -0.0008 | -0.014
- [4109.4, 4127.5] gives 0.0066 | 0.0016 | 0.027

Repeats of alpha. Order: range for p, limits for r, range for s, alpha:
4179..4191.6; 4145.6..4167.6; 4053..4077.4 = 0.92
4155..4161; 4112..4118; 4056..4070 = 0.95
